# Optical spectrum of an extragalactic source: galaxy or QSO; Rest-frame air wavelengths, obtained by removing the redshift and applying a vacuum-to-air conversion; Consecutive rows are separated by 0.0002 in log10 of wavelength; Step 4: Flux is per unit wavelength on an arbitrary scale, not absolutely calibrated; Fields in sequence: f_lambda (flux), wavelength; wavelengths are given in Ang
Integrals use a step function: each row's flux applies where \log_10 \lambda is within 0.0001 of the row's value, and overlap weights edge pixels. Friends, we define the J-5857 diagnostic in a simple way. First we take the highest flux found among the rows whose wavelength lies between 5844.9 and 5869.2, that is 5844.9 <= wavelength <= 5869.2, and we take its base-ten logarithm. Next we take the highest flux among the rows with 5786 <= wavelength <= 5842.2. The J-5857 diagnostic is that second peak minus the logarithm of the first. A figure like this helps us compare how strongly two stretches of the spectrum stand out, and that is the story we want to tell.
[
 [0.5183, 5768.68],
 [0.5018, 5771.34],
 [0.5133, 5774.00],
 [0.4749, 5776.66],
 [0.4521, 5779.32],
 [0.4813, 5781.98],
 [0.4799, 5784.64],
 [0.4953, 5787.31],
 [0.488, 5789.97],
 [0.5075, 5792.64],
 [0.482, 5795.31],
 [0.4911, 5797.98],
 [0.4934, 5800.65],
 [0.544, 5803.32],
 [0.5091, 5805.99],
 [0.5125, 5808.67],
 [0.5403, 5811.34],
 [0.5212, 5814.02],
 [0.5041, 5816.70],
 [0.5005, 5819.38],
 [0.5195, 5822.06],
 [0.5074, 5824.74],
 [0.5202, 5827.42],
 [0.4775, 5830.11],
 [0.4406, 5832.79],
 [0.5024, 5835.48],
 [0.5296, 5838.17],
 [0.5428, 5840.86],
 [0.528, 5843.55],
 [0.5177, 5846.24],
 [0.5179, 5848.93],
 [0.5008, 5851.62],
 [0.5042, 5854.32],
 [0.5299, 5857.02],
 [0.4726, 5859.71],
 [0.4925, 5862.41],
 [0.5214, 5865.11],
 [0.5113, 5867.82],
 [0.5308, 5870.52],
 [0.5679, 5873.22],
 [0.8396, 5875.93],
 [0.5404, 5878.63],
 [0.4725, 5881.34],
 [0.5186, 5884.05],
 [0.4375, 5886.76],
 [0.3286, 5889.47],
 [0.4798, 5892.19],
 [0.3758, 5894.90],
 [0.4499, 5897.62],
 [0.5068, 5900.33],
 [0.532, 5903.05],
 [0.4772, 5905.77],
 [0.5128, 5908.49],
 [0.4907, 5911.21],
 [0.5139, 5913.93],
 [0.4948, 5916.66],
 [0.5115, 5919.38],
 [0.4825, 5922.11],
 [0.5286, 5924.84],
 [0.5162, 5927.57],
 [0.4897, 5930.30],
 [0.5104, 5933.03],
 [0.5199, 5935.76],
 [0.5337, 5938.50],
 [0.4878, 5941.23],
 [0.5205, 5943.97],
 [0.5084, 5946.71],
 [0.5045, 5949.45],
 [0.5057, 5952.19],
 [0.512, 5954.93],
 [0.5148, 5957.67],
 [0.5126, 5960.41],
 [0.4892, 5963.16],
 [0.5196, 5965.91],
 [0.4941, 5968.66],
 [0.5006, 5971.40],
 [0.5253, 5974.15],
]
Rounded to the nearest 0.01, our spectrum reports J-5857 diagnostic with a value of 0.82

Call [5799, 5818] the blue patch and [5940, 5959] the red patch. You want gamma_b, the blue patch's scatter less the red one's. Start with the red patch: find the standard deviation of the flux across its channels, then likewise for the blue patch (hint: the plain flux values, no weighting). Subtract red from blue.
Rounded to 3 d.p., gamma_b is 0.008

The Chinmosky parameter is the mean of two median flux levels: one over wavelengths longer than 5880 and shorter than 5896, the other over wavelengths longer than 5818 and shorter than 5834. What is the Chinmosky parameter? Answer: 0.479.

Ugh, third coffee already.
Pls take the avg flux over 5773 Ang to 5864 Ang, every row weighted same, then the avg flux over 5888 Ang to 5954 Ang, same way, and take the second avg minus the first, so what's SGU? -0.012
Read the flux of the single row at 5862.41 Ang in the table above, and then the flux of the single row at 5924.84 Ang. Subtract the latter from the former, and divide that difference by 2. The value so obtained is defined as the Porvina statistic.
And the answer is -0.018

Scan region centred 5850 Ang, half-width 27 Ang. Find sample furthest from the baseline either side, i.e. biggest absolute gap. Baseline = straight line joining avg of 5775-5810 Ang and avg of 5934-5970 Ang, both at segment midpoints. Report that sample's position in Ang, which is 5875.93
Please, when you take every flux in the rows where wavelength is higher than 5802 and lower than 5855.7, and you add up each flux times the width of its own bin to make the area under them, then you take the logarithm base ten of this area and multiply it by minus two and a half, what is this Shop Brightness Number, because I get -3.60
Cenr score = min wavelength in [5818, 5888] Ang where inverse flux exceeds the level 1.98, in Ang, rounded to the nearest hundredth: 5819.38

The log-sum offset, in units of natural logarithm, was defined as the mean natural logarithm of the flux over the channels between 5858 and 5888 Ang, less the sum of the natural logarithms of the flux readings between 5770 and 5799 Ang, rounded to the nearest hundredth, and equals 7.26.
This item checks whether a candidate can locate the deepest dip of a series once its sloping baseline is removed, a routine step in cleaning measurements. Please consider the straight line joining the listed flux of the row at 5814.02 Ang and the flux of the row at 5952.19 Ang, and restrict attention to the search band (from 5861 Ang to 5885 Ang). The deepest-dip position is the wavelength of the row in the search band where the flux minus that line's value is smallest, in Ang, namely 5881.34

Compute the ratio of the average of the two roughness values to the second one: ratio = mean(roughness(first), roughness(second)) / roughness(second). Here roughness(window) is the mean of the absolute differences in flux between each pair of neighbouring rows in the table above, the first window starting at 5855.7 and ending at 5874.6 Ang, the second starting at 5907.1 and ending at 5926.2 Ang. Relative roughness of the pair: 1.05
